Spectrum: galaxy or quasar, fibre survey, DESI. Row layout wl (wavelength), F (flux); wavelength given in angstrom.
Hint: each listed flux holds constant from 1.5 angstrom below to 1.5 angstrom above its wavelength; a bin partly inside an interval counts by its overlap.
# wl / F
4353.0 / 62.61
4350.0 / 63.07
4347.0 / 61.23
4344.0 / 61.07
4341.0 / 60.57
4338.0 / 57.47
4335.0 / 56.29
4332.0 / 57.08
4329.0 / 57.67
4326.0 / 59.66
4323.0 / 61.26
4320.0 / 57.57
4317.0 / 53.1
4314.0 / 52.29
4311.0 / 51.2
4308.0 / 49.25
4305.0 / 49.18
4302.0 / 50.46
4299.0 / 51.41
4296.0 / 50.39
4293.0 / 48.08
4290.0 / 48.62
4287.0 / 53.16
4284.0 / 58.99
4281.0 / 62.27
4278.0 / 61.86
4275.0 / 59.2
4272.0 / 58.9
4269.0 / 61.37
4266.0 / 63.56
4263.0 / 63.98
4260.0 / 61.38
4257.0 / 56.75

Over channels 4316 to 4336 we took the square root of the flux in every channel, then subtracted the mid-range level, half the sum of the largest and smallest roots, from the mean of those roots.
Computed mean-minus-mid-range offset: 0.03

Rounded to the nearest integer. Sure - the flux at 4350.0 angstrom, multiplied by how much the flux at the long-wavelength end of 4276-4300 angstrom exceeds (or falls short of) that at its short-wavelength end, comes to -659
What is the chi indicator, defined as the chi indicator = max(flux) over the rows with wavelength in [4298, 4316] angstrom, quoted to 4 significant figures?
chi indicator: 52.29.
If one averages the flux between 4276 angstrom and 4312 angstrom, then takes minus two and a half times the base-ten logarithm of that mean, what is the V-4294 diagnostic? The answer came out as -4.31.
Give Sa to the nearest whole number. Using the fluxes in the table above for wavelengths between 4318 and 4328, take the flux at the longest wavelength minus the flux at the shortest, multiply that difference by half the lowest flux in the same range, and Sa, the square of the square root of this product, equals 60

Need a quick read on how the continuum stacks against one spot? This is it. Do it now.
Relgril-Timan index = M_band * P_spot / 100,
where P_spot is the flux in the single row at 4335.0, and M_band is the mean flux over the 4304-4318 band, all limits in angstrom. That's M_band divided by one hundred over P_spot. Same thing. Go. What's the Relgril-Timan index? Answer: 28.7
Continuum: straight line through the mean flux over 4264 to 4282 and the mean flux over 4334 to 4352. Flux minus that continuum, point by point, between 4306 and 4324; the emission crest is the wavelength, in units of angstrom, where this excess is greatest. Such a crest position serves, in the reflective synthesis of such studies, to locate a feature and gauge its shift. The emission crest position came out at 4323.0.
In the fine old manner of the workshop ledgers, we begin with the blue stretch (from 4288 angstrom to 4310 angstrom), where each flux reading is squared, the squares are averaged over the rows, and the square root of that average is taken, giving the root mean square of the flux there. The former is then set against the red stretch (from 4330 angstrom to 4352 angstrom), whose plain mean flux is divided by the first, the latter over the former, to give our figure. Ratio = 1.20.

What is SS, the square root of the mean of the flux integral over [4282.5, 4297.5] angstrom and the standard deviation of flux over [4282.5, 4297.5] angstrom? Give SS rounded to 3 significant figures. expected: 19.8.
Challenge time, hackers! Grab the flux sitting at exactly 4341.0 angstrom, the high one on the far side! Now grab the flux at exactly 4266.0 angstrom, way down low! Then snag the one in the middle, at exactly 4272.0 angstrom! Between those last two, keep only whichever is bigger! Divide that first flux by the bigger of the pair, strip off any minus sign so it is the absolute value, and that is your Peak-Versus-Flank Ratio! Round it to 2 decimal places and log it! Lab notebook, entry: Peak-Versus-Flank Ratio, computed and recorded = 0.95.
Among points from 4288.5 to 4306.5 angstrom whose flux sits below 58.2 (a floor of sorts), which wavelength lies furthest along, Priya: 4305.0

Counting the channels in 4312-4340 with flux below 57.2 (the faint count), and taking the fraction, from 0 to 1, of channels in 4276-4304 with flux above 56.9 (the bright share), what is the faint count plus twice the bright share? 4.7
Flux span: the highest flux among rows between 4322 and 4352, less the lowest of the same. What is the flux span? 7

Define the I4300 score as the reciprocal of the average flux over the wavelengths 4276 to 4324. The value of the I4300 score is 0.0186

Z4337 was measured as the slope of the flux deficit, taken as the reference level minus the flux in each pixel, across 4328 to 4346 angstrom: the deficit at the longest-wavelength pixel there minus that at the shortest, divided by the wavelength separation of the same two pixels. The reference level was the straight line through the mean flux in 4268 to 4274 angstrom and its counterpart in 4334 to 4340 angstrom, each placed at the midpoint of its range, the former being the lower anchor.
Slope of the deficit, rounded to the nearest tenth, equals -0.3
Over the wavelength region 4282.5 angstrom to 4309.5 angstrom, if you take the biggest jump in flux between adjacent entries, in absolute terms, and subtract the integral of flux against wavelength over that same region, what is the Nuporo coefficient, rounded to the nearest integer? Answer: -1373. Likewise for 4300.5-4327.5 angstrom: -1447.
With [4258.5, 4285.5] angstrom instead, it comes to -1651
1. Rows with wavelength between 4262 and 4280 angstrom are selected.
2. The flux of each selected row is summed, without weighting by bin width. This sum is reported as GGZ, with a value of 369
